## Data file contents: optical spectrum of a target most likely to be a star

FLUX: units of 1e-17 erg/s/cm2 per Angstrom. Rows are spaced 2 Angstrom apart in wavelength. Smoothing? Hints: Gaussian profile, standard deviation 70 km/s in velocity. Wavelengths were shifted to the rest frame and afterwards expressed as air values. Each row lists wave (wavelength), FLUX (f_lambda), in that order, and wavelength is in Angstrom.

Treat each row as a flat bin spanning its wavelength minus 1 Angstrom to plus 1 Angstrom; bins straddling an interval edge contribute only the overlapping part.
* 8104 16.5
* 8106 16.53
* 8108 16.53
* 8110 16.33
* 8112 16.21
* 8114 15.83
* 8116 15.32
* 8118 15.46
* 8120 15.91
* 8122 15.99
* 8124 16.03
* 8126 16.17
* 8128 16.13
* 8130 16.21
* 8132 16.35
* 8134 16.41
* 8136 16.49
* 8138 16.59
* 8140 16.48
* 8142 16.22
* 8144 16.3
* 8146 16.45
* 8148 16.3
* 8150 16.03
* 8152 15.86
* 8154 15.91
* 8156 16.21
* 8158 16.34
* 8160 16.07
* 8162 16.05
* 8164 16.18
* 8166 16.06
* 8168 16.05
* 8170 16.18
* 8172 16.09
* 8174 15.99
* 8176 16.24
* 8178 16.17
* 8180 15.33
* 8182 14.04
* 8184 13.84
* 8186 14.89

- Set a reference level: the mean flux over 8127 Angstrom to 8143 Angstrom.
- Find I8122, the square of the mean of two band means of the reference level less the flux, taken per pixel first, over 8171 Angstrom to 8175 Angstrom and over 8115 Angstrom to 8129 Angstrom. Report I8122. 0.17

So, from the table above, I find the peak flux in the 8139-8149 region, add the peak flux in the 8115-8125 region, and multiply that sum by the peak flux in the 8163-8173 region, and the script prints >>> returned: 526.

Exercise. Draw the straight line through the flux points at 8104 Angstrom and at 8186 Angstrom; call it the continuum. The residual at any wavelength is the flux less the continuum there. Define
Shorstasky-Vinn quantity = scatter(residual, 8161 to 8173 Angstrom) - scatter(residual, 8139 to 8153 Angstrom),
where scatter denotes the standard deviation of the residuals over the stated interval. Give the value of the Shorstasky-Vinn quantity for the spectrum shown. -0.06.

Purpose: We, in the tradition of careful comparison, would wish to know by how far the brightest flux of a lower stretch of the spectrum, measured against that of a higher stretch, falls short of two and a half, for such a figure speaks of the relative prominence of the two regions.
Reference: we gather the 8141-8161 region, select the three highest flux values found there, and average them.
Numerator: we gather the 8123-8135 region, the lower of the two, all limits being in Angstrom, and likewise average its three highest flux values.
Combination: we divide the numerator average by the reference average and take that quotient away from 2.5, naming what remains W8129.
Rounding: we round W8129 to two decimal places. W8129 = 1.50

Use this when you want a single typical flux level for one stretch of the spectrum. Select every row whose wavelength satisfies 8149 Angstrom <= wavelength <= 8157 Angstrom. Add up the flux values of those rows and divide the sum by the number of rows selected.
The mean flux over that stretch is 16.00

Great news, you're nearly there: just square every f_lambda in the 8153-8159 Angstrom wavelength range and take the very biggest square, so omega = 267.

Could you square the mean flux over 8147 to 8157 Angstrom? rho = 258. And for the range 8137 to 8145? 269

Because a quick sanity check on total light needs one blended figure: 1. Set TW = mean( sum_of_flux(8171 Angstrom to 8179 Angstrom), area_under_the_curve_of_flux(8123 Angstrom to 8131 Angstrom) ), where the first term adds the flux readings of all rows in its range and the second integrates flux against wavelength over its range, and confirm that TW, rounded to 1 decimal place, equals 96.8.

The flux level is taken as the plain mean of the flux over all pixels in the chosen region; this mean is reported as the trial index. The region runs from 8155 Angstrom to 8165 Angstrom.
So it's 16.2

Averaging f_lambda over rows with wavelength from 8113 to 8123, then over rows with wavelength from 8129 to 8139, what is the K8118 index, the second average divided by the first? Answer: 1.045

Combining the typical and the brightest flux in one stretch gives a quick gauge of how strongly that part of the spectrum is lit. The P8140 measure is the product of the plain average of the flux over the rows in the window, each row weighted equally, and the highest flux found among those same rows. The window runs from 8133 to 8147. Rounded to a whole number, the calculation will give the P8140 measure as 272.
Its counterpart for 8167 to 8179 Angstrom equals 262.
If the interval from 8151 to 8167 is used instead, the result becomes 263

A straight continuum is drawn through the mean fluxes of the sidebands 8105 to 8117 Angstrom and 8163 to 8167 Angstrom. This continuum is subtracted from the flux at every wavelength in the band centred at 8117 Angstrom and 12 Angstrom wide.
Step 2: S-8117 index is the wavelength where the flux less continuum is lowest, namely 8116 Angstrom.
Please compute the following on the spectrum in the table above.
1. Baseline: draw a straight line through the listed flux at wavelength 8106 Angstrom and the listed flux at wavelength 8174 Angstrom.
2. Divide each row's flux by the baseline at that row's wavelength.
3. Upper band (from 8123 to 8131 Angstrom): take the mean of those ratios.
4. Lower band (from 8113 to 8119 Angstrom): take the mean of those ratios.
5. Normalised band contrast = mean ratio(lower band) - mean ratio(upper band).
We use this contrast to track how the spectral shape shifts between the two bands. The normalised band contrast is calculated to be -0.042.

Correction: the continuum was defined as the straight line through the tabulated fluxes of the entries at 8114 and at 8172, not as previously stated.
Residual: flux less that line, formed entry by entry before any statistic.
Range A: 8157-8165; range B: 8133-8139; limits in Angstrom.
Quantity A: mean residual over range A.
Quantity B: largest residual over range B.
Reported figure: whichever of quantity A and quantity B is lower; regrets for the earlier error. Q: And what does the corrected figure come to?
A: 0.12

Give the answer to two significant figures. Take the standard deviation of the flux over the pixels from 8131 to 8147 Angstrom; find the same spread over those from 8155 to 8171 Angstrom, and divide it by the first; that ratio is 0.88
